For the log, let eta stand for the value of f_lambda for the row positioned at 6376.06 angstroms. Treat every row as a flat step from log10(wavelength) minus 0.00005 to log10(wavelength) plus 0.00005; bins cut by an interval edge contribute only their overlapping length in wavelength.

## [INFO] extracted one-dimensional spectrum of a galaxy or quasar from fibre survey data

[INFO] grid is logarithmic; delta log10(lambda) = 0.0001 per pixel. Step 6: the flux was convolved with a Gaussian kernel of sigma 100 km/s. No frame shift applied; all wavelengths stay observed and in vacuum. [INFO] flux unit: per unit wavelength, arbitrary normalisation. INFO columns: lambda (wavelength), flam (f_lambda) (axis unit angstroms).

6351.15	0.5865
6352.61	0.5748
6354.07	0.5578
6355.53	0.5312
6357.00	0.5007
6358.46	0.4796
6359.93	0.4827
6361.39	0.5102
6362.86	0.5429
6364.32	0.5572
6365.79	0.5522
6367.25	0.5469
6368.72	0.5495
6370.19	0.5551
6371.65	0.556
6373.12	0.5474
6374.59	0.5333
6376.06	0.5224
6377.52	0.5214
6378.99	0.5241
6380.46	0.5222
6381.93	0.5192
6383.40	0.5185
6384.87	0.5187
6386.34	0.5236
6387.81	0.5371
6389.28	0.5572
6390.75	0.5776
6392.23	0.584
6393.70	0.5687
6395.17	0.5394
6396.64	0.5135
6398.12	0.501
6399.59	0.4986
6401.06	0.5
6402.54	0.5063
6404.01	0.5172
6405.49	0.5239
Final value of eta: 0.5224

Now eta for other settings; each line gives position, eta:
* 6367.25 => 0.5469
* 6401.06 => 0.5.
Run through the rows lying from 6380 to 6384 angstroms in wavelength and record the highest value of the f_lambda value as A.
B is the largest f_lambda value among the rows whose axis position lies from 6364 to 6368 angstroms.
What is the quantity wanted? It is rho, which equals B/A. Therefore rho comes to 1.07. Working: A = 0.5222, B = 0.5572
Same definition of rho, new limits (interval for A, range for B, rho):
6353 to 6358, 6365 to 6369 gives 0.99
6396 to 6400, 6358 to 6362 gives 0.99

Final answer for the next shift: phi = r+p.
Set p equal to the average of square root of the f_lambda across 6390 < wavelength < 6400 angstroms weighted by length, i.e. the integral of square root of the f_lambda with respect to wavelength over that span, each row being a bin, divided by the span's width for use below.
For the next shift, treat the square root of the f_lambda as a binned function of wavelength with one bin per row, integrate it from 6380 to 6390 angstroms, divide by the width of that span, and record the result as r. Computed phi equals 1.46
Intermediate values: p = 0.735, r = 0.727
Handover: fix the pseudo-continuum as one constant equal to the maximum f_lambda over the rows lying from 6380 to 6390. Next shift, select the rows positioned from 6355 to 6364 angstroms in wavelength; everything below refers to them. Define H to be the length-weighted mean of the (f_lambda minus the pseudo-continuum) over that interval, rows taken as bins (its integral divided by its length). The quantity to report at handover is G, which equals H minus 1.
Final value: -1.05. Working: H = -0.048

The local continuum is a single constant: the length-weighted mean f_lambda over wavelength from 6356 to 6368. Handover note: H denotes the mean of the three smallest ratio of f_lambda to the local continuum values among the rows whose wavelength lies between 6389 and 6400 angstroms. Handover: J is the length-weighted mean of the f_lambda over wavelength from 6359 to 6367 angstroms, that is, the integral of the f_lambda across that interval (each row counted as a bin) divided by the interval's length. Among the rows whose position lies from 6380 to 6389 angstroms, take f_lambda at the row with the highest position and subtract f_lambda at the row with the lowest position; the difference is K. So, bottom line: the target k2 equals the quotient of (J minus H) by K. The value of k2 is -29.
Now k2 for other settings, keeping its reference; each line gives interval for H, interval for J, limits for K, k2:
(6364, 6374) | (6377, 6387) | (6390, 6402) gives 7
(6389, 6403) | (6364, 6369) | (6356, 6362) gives -43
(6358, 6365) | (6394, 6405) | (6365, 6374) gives 89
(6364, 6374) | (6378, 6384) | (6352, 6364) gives 17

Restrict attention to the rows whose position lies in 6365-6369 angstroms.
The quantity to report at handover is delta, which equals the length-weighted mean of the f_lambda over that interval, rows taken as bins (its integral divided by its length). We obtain 0.55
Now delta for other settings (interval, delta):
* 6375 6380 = 0.52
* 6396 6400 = 0.50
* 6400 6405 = 0.51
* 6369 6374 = 0.55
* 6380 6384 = 0.52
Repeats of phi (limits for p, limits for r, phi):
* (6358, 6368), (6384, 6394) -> 1.47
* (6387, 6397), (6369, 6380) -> 1.48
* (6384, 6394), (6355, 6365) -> 1.46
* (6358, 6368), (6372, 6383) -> 1.45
